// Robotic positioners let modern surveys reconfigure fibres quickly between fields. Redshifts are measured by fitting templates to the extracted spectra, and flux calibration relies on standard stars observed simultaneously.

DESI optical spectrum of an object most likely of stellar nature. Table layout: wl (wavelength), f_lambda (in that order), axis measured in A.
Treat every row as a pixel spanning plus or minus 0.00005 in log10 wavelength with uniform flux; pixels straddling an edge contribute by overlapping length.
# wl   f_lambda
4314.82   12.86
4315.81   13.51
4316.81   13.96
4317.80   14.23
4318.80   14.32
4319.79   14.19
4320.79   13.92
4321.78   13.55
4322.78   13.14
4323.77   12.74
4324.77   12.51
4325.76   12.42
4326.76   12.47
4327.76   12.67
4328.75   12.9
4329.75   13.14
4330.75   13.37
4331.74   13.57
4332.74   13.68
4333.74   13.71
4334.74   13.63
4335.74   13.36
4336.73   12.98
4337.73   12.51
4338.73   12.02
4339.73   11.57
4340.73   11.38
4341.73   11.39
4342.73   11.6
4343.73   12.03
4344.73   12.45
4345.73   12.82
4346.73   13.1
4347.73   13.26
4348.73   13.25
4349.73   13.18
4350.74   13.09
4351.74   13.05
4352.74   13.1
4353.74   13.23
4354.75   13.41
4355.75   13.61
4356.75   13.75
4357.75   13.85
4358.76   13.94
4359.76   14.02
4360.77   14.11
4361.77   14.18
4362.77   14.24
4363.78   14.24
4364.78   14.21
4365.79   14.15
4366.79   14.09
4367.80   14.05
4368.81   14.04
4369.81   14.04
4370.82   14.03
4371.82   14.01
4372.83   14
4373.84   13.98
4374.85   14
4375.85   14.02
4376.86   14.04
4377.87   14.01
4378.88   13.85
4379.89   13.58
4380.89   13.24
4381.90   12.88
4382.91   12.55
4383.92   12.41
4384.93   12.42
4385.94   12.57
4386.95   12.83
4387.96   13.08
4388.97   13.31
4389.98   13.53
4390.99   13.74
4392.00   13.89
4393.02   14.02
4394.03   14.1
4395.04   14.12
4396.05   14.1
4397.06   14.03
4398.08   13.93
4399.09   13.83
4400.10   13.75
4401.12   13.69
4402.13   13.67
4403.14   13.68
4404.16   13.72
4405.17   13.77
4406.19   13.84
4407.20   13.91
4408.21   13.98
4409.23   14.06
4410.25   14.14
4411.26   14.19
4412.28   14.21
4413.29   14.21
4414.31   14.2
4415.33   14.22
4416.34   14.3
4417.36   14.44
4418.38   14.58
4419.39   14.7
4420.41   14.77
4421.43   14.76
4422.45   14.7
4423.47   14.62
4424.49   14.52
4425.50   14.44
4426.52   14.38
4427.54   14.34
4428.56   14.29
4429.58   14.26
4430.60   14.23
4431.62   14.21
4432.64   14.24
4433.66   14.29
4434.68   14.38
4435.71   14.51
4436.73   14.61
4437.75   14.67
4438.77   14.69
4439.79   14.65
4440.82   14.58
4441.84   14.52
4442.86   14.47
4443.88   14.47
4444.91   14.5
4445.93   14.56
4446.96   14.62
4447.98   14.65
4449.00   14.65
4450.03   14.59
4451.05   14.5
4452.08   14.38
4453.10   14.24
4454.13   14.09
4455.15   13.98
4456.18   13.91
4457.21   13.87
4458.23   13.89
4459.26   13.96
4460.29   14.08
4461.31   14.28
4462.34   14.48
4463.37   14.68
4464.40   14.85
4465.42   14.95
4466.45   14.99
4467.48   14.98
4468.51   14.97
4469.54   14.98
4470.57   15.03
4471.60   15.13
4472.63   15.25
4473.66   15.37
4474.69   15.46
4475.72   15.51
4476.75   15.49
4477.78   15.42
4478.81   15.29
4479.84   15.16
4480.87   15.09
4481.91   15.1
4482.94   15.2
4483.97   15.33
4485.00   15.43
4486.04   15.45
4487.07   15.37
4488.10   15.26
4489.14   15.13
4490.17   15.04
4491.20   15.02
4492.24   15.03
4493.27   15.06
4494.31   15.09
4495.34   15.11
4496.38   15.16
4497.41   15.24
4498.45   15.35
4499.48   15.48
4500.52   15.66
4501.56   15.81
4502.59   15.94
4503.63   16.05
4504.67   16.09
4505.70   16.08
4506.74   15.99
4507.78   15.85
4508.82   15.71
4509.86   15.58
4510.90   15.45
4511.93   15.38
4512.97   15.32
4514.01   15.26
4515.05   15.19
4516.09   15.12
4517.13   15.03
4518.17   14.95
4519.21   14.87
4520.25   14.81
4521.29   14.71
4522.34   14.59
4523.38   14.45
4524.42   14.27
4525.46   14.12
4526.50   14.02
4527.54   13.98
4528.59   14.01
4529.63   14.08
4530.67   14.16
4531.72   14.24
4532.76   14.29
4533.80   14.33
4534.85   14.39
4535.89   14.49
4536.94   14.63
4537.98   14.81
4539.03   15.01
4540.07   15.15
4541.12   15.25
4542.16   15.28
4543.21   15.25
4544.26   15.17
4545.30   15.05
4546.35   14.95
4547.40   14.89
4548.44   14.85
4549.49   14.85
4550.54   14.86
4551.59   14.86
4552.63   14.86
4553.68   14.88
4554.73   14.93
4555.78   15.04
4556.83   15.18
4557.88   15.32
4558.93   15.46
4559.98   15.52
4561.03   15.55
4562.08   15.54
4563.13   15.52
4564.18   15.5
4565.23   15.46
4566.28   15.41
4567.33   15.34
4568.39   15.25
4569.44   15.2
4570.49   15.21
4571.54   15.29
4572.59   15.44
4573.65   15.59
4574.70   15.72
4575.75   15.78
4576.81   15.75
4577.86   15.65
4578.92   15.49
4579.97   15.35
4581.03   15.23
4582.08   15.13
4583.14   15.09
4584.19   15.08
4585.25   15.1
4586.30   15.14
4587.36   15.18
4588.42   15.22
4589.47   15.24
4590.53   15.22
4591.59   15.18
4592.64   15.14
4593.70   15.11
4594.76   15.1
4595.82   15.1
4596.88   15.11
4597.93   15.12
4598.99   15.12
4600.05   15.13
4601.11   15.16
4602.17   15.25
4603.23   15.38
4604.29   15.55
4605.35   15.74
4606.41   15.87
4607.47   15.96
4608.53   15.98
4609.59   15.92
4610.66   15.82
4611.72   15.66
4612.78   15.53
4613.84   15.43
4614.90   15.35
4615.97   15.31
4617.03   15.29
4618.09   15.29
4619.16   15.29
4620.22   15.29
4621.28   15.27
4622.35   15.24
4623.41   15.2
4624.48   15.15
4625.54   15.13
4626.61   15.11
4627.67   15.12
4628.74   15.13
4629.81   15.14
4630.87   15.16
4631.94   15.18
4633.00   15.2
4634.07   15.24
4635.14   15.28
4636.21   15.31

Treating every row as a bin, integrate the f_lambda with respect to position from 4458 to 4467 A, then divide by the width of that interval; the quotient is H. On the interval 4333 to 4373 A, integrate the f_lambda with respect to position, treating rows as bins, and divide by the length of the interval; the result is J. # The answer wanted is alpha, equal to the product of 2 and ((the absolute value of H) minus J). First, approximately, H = 14.5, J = 13.3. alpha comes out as 2.3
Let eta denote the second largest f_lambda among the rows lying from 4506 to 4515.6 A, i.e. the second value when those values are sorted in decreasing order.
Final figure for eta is 15.85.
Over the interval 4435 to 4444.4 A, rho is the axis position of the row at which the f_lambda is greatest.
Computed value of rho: 4438.77 A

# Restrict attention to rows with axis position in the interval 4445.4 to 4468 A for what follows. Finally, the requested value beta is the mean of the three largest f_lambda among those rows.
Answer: 15.0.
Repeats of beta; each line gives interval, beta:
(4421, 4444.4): 14.7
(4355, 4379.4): 14.2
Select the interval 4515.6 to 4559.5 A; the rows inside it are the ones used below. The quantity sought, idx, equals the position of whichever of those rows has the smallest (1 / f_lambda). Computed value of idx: 4558.93 A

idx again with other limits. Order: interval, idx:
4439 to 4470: 4466.45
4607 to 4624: 4608.53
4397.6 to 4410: 4409.23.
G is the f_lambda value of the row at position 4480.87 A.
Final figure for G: 15.09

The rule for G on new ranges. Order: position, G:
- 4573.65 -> 15.59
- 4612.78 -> 15.53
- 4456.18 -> 13.91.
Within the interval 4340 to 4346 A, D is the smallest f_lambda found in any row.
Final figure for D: 11.38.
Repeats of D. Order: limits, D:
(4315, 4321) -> 13.51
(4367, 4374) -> 13.98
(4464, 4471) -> 14.85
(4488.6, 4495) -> 15.02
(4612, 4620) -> 15.29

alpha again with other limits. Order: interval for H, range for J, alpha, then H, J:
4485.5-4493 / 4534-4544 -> 0.6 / 15.2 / 14.9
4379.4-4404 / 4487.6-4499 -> -3.4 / 13.5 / 15.1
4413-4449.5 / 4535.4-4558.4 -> -1.0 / 14.5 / 15.0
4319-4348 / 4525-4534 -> -2.6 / 12.8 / 14.1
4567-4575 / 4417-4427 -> 1.5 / 15.4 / 14.6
